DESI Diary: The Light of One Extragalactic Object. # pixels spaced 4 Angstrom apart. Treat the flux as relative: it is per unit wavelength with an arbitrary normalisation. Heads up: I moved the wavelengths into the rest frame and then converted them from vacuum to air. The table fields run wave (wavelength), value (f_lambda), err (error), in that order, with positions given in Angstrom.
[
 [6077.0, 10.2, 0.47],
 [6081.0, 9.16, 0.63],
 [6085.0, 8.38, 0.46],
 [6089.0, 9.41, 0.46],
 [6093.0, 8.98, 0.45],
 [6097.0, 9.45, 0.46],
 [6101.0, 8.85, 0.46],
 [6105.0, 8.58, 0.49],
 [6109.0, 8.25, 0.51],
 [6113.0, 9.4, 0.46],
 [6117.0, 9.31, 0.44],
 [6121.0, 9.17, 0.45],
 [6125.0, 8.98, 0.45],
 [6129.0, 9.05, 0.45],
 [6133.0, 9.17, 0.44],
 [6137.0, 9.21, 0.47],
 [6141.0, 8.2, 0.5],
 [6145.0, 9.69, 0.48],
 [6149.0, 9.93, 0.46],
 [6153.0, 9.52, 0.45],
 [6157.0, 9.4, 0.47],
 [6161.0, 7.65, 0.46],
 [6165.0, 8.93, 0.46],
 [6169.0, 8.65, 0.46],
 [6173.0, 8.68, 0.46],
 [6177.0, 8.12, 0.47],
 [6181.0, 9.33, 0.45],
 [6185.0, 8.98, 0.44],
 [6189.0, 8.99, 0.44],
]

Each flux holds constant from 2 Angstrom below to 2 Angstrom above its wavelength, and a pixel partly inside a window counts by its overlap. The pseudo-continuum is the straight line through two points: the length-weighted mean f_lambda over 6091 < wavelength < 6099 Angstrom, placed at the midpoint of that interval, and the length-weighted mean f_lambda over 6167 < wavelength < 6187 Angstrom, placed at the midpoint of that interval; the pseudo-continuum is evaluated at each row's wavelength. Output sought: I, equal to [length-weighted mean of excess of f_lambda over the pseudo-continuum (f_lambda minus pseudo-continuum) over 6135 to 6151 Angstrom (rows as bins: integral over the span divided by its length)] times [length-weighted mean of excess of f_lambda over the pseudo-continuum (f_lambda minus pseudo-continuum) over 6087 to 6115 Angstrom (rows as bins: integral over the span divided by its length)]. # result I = -0.06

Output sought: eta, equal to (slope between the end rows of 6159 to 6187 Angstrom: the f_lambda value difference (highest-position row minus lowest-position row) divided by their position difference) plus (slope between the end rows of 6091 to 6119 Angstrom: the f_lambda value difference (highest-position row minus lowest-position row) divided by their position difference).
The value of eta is 0.07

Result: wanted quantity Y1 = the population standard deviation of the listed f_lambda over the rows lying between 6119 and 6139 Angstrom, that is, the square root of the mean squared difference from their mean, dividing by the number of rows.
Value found 0.09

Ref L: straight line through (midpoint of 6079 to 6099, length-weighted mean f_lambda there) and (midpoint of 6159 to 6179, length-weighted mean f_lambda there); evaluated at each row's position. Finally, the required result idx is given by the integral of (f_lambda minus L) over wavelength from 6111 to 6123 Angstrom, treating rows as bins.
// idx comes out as 5.4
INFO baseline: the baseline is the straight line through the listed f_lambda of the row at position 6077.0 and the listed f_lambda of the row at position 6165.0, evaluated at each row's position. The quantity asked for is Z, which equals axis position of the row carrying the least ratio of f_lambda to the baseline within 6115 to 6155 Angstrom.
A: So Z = 6141.0 Angstrom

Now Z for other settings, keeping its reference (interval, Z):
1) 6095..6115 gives 6109.0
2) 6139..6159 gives 6141.0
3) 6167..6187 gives 6177.0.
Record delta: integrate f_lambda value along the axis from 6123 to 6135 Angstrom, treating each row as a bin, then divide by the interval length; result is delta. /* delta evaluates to 9.07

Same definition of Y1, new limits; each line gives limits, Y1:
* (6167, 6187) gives 0.40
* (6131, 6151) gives 0.59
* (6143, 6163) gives 0.81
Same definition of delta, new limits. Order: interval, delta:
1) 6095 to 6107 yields 8.96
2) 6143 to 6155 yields 9.71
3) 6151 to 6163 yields 8.86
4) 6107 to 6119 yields 8.99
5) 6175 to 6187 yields 8.81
